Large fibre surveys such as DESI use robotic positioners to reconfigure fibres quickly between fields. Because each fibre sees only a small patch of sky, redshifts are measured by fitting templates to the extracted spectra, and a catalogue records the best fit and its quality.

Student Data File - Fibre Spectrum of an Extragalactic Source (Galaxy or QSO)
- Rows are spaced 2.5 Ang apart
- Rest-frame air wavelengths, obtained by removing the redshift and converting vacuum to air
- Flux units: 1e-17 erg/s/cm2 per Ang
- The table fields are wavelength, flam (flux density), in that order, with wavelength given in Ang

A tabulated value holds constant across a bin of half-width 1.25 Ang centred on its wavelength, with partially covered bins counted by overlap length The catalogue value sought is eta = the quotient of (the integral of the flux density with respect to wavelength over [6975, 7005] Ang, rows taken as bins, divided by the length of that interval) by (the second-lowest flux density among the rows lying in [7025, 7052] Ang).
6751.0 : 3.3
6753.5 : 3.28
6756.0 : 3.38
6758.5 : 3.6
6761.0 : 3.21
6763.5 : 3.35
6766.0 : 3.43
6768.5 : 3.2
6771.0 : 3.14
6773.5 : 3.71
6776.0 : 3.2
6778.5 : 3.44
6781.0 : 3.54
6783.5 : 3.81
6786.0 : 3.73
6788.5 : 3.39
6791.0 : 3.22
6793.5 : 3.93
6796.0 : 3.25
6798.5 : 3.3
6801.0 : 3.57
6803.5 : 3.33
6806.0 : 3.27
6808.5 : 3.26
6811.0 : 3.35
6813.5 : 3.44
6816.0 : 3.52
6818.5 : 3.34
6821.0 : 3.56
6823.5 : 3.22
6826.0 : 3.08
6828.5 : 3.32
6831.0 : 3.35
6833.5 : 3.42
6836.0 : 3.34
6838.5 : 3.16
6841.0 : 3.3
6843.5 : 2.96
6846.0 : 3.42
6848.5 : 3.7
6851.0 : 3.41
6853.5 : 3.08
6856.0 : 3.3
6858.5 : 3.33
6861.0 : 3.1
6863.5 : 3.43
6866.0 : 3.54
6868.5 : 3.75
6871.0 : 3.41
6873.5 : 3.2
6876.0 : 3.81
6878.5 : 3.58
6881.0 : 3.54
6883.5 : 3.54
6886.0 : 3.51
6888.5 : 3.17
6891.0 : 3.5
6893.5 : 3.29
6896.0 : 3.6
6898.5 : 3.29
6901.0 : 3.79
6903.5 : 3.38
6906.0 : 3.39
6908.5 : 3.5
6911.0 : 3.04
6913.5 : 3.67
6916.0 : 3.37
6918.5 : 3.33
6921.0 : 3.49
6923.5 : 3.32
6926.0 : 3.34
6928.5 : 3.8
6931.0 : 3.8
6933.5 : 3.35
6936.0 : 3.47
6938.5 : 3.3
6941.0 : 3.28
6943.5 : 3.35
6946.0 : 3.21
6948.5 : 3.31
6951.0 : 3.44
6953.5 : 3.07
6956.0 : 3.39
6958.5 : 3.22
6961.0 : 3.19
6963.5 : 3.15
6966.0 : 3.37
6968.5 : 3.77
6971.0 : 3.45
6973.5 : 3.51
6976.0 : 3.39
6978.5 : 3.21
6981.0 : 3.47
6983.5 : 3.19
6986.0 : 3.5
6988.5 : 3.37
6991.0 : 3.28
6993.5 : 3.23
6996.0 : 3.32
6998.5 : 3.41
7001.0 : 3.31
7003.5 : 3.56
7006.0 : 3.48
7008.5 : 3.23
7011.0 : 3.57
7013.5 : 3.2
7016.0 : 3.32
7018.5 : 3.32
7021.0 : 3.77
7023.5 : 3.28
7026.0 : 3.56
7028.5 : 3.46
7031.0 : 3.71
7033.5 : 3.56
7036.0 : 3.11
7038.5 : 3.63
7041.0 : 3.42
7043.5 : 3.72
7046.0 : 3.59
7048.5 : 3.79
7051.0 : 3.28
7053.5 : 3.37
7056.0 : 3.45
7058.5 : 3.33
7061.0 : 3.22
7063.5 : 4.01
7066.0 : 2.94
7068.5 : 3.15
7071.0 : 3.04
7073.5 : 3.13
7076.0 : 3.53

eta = 1.02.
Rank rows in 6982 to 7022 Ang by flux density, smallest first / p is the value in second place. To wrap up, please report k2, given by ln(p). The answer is 1.16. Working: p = 3.2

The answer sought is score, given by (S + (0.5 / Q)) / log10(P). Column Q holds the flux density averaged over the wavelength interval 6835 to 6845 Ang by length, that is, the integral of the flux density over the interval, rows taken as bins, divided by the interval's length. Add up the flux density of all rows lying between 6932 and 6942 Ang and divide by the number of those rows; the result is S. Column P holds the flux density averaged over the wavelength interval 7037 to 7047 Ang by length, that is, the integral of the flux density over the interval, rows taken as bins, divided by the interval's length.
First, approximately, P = 3.58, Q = 3.19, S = 3.35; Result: 6.3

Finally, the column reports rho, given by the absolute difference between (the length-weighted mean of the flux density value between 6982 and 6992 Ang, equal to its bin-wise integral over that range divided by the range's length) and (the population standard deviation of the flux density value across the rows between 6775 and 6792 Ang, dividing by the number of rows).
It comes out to 3.12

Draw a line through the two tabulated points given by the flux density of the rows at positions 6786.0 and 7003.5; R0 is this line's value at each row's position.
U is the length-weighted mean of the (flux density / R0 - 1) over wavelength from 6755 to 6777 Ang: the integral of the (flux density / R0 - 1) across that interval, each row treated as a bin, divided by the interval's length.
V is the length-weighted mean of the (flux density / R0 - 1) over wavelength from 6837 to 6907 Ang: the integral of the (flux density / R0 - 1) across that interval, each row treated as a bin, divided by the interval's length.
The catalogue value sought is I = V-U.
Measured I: 0.034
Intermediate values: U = -0.103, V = -0.069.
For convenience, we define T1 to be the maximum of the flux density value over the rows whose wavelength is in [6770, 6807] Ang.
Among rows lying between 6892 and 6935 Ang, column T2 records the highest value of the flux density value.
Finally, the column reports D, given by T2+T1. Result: 7.73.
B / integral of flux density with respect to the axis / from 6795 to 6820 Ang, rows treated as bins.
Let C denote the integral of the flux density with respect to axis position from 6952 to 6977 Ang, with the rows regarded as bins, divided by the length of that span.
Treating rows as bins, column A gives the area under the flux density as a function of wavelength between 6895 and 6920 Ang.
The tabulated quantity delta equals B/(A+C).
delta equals 0.943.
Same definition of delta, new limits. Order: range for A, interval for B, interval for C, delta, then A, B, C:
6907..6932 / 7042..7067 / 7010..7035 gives 0.965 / 86.5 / 86.9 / 3.47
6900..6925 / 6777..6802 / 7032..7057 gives 0.986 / 85.6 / 87.9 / 3.49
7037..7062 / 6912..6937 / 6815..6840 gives 0.966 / 87.0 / 87.2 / 3.33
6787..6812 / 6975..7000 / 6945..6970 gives 0.947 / 84.8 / 83.4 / 3.31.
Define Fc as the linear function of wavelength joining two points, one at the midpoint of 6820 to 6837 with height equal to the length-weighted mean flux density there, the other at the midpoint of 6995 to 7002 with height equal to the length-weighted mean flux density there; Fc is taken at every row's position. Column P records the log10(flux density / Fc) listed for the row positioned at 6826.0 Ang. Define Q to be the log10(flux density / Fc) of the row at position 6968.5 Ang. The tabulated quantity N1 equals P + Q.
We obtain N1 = 0.02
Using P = -0.03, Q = 0.05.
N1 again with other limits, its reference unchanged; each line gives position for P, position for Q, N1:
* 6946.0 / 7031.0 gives 0.03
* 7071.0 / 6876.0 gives 0.01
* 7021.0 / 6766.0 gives 0.07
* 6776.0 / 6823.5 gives -0.03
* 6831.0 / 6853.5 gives -0.03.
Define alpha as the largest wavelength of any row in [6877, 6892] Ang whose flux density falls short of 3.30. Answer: 6888.5 Ang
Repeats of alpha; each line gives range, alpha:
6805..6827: 6826.0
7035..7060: 7051.0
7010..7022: 7013.5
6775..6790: 6776.0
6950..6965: 6963.5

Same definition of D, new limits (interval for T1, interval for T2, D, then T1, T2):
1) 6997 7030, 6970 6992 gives 7.28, 3.77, 3.51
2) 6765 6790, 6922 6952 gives 7.61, 3.81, 3.8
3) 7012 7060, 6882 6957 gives 7.59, 3.79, 3.8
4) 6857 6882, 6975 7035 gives 7.58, 3.81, 3.77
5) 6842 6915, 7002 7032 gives 7.58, 3.81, 3.77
